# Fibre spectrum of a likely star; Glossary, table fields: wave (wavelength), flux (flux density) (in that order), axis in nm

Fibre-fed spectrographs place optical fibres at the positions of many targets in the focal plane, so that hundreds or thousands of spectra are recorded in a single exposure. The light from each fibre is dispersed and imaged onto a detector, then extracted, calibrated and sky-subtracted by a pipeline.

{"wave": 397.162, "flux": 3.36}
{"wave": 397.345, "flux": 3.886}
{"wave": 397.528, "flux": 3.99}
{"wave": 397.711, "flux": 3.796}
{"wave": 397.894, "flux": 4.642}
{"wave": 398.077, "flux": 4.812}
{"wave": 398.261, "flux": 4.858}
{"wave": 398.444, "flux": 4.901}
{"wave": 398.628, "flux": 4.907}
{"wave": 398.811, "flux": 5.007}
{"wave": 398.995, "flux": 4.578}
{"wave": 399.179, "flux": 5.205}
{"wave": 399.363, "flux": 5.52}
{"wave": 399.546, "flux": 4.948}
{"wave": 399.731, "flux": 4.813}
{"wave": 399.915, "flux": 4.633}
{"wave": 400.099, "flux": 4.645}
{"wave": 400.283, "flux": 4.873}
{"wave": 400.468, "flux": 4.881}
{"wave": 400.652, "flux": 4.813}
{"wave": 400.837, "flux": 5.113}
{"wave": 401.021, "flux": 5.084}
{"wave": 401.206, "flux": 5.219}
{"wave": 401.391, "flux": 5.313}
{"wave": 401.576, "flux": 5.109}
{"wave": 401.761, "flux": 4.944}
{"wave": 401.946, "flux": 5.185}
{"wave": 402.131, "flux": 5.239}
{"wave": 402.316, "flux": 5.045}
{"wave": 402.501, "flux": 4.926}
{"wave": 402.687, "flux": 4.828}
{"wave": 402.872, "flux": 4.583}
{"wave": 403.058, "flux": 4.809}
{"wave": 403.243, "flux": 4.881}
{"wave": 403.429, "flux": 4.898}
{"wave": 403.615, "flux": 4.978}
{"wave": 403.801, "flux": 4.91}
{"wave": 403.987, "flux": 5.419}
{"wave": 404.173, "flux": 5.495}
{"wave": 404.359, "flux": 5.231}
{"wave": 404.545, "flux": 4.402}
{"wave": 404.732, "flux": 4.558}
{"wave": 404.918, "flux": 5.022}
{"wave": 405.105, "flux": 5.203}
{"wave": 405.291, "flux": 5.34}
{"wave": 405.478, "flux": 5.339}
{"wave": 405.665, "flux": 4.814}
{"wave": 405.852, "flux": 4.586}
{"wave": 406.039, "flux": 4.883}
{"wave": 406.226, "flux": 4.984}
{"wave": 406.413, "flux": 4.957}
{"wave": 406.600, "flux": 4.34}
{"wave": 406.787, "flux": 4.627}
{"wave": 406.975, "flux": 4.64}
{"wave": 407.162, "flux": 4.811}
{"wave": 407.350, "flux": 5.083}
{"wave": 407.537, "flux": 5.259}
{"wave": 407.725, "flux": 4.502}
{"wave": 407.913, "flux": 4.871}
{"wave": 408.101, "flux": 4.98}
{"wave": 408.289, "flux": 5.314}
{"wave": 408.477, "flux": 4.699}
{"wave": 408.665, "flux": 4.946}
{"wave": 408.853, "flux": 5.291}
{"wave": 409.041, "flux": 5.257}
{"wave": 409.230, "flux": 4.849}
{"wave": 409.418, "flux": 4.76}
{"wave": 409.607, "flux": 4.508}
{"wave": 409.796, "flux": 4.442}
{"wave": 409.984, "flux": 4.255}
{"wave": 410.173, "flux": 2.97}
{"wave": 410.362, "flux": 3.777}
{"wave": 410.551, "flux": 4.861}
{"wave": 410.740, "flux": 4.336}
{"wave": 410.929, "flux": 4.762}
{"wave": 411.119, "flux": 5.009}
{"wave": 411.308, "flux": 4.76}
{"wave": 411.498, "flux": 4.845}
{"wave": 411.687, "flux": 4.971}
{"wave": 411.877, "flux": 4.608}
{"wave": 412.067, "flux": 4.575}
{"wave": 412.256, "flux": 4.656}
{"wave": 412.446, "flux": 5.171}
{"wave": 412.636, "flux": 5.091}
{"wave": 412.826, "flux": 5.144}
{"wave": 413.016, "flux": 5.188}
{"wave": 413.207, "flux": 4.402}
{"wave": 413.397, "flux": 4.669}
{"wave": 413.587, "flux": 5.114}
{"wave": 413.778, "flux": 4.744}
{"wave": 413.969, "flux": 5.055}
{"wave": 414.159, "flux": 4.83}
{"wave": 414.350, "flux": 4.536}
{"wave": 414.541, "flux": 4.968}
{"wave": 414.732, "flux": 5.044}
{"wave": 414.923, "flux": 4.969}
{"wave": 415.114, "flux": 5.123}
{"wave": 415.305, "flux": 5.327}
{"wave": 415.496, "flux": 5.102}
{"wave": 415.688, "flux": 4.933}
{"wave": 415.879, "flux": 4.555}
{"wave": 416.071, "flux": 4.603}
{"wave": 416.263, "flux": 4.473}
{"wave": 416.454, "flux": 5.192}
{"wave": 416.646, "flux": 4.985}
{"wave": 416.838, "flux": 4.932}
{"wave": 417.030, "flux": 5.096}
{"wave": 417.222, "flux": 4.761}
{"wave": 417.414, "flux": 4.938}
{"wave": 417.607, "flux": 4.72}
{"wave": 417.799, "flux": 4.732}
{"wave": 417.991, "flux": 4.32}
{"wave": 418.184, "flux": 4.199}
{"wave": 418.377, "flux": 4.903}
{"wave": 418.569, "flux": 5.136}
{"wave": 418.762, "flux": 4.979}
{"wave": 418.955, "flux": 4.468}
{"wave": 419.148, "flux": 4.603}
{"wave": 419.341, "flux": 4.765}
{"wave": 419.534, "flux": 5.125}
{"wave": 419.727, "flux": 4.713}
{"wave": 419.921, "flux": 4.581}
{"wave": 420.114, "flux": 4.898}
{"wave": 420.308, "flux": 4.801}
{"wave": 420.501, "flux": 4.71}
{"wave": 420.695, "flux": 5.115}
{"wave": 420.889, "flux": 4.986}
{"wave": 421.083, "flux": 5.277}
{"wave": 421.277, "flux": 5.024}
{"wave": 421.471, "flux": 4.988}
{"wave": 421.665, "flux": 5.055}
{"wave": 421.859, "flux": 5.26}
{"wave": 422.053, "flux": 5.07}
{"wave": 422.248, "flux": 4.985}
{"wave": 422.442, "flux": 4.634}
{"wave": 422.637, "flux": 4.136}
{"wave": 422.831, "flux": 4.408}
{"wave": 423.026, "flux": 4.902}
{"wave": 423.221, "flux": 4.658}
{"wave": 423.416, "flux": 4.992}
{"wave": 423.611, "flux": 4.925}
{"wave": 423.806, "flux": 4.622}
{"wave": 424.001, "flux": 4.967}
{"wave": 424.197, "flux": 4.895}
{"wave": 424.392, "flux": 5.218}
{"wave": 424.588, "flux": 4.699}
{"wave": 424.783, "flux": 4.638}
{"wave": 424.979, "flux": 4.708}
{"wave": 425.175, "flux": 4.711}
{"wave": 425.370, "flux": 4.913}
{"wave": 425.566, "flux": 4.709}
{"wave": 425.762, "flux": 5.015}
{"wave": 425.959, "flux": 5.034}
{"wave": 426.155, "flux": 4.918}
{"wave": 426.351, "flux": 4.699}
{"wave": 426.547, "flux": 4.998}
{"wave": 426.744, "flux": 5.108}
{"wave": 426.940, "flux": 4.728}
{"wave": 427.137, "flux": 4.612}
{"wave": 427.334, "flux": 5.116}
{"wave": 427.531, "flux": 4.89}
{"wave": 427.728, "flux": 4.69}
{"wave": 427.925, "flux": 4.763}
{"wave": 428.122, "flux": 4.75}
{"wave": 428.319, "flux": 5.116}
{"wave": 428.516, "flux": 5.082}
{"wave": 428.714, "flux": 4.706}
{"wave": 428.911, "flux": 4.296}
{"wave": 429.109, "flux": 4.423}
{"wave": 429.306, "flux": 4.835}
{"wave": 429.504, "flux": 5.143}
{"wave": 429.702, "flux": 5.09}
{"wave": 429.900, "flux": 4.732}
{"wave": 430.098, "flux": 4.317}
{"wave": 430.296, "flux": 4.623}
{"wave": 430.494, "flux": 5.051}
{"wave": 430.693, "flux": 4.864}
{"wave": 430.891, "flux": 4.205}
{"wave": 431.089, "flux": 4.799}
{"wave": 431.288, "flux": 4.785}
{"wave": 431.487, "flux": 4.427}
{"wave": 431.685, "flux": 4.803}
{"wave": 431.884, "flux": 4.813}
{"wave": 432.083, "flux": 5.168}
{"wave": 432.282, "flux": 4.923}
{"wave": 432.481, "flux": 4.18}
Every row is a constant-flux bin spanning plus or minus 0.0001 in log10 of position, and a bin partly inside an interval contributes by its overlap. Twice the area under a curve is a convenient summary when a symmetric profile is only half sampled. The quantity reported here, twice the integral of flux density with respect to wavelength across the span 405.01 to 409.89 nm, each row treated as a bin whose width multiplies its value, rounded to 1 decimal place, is 47.8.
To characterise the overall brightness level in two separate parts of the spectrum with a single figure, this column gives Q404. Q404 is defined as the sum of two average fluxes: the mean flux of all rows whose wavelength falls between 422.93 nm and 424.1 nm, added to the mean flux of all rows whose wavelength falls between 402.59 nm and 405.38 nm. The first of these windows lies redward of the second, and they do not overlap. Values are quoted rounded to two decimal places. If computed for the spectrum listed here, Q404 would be 9.81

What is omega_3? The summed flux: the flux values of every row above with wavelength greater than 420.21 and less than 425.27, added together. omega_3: 126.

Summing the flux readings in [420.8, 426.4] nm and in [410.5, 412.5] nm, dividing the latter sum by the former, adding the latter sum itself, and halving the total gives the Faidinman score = 26.5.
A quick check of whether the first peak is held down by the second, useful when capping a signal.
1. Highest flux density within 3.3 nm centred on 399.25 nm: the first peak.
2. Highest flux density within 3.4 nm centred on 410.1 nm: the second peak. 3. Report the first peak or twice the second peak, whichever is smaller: 5.52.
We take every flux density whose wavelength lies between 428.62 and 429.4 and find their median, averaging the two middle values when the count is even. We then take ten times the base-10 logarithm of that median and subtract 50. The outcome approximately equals -43.4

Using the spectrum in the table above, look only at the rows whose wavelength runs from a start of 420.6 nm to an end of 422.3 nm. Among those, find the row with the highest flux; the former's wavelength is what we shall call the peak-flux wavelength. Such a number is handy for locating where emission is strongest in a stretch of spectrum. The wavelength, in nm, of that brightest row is 421.083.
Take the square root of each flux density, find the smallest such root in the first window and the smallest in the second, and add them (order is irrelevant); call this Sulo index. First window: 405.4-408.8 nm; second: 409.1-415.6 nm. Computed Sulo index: 3.81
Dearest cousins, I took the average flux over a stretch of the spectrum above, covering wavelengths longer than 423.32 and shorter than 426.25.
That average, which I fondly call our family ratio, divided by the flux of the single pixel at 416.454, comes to 0.94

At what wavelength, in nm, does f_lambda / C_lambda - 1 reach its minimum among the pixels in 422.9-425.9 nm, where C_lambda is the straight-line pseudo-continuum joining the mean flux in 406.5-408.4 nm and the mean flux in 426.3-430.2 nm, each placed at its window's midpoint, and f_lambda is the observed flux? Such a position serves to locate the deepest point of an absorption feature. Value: 423.806 nm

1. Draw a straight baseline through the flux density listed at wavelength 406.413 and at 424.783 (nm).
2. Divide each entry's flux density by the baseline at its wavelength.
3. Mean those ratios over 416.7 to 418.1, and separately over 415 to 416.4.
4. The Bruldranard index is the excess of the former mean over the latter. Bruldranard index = -0.01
